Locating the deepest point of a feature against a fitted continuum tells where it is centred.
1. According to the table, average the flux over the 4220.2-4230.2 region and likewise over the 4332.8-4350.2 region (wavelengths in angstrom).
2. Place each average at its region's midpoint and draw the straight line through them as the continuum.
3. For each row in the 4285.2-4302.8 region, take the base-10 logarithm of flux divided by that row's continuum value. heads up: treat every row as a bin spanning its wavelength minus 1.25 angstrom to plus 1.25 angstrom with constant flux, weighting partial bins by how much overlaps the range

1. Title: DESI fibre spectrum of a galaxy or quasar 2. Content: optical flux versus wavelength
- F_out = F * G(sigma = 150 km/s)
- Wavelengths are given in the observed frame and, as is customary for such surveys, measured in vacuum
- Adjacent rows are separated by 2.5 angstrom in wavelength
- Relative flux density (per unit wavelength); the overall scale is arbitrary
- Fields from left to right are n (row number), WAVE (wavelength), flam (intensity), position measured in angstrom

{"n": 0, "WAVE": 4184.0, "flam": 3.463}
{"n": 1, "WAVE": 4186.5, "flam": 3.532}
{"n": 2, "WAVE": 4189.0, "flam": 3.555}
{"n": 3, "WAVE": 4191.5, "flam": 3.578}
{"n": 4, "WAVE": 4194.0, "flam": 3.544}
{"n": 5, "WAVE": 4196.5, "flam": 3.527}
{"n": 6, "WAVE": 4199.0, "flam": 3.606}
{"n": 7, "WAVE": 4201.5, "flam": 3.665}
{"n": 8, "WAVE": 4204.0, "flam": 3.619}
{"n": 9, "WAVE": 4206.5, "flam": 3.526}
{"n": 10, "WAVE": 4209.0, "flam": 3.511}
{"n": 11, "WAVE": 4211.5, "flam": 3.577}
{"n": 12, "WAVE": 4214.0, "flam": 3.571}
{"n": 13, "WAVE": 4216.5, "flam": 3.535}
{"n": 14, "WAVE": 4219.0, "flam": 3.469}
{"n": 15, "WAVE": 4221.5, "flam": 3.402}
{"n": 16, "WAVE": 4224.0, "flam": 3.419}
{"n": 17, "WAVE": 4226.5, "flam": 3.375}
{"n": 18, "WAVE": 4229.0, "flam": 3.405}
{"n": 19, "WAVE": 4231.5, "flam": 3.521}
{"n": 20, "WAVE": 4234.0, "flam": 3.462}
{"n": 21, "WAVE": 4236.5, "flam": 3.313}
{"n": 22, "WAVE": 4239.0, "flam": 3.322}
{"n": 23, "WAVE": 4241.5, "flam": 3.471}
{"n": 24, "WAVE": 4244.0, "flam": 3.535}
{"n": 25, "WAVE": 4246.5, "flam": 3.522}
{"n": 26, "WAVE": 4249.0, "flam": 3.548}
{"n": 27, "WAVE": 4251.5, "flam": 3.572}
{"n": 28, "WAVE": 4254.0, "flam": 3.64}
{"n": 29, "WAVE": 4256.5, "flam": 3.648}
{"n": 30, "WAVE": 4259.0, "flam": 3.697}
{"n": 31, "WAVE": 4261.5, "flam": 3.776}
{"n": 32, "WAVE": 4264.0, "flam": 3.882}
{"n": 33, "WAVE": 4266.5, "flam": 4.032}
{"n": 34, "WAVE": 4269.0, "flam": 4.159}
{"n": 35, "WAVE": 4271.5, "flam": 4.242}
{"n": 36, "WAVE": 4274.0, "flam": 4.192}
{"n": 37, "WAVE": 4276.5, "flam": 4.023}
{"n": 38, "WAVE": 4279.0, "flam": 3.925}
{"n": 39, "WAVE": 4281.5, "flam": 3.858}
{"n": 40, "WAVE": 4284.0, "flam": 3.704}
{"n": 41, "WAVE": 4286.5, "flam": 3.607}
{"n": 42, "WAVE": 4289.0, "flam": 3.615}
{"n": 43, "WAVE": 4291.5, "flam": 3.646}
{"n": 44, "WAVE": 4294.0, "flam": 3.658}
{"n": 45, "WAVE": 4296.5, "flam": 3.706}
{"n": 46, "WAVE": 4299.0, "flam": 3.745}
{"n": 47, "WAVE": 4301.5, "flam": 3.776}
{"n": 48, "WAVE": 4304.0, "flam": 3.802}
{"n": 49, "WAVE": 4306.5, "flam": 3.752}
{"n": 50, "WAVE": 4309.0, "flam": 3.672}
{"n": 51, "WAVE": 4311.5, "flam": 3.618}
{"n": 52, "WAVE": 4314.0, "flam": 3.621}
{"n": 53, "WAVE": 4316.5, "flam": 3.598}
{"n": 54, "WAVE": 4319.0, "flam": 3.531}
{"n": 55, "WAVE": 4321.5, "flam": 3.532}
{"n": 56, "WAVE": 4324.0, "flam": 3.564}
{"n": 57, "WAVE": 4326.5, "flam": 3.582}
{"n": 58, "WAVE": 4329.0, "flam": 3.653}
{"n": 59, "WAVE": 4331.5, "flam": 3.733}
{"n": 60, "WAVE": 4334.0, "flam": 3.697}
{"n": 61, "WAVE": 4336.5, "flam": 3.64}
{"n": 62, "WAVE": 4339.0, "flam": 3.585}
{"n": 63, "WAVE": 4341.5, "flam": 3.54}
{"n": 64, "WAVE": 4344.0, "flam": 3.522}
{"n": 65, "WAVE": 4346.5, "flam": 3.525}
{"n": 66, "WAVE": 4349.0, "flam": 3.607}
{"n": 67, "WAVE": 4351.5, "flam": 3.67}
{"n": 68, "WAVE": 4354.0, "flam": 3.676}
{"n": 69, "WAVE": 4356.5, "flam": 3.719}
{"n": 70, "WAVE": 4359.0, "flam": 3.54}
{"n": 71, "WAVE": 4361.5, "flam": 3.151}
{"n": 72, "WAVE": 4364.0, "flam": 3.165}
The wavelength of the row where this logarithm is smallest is 4286.5 angstrom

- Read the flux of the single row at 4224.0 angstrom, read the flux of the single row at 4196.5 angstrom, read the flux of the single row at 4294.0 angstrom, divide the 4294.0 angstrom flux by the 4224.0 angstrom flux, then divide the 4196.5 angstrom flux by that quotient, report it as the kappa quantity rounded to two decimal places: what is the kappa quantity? 3.30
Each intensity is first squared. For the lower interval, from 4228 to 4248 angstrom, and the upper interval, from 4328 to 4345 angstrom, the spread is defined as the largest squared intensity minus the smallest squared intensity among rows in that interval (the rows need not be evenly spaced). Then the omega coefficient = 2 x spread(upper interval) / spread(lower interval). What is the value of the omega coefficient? 2.0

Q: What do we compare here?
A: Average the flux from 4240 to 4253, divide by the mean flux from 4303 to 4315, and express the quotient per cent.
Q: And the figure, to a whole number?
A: 96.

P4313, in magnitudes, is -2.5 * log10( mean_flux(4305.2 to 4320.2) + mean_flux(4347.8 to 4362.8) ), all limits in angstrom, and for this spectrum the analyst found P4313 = -2.14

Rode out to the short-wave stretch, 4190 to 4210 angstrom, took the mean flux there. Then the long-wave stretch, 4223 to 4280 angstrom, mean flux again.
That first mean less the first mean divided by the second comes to 2.60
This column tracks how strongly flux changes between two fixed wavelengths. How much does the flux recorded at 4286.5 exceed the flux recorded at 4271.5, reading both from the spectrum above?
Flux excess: -0.6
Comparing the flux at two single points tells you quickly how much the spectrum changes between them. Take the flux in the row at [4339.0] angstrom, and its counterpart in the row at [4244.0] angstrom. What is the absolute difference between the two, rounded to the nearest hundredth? 0.05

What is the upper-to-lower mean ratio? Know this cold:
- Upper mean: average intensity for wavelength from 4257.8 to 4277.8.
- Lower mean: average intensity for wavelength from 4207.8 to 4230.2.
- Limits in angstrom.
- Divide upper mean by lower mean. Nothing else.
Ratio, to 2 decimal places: 1.15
